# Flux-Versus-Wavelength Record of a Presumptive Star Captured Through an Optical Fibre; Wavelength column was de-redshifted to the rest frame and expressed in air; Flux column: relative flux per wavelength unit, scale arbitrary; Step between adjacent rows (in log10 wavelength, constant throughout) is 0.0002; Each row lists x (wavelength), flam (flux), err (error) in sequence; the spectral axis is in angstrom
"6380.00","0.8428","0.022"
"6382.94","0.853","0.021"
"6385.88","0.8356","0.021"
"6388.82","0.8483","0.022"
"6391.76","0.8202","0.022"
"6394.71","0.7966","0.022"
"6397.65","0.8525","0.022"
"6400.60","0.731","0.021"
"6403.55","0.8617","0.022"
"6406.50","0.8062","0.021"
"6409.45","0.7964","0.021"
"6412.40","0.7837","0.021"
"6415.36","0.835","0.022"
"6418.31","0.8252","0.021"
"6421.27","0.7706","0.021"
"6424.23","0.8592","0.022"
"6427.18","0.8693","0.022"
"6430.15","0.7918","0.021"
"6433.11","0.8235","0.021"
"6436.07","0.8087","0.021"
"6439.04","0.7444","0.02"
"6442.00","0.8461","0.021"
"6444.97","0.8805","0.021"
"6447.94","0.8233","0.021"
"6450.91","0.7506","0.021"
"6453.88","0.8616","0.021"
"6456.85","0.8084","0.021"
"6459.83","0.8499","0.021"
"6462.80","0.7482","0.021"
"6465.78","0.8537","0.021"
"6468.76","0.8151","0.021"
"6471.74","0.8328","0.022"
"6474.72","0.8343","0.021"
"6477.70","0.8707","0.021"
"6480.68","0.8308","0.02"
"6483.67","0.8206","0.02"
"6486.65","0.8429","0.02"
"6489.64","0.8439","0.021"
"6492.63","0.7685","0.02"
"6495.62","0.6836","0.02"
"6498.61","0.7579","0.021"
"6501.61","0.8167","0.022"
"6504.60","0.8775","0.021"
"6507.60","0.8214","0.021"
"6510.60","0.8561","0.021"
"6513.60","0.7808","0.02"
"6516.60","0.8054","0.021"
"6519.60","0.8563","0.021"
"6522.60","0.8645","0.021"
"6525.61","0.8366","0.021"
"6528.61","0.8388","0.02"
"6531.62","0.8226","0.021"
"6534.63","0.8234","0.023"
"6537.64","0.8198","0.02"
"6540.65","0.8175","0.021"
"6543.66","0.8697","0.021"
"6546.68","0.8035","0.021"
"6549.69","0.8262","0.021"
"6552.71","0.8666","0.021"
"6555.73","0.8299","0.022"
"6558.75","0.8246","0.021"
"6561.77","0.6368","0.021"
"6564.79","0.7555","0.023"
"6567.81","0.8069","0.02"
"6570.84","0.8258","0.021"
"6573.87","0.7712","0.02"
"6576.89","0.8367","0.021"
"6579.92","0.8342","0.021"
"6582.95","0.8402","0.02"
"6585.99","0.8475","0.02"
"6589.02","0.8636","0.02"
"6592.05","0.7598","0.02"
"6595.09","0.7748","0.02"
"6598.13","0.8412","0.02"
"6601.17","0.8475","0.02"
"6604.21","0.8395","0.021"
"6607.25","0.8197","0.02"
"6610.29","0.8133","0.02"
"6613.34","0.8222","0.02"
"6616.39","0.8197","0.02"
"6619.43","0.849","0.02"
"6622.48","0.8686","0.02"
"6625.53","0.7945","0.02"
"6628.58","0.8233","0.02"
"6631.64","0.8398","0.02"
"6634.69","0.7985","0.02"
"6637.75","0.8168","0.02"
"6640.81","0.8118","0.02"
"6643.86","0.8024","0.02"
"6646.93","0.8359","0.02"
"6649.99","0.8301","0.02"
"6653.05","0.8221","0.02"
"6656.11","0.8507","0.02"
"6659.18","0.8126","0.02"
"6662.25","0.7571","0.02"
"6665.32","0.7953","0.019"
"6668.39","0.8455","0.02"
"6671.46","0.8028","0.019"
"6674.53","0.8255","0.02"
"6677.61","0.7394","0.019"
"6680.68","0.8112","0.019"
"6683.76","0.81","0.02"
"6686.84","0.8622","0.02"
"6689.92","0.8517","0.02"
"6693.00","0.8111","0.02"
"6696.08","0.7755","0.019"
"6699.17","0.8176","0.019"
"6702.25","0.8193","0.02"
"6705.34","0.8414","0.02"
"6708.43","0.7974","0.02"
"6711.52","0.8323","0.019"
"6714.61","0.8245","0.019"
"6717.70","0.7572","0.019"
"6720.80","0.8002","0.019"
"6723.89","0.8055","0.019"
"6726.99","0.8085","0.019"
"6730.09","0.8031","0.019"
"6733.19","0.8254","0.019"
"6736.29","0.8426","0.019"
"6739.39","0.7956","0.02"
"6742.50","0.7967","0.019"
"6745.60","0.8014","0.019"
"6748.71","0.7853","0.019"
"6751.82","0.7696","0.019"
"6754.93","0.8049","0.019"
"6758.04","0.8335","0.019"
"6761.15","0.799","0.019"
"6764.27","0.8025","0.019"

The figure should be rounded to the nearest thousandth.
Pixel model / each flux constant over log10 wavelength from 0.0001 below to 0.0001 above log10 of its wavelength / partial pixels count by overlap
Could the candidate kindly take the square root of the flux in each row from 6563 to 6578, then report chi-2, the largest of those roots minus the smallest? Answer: 0.046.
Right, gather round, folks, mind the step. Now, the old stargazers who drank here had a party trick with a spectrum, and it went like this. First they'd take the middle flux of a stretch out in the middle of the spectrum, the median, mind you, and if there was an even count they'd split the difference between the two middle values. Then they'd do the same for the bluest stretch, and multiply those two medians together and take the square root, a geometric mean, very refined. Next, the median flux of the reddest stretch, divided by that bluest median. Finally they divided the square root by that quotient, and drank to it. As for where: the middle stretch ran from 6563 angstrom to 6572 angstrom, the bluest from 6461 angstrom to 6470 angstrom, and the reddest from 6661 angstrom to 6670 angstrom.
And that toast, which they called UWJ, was 0.831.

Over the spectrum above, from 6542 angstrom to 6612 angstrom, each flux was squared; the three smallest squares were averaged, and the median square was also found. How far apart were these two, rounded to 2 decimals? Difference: 0.16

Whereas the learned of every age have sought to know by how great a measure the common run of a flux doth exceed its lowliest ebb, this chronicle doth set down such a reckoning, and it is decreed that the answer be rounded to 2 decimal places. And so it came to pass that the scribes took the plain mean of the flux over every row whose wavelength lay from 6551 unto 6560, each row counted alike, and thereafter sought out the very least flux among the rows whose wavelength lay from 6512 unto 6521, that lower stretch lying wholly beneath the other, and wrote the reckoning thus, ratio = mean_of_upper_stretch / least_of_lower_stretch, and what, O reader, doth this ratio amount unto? 1.08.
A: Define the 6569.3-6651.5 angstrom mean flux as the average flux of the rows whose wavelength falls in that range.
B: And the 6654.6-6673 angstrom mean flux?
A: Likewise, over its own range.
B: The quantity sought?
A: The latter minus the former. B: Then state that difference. -0.013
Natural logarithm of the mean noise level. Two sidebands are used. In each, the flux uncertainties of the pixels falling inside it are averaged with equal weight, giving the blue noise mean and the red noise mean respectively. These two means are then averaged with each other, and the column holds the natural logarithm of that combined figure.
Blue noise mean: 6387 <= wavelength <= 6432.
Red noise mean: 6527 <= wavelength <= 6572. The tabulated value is -3.85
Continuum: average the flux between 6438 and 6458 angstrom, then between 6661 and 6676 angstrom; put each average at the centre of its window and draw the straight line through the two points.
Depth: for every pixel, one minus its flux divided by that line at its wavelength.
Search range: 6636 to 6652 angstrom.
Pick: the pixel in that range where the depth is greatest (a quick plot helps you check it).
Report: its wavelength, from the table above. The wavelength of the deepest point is 6643.86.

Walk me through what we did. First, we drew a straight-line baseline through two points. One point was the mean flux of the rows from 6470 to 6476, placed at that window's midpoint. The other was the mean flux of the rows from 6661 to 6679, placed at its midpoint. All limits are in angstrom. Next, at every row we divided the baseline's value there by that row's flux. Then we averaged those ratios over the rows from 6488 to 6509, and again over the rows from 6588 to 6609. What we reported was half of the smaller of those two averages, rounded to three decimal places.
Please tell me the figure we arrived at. 0.494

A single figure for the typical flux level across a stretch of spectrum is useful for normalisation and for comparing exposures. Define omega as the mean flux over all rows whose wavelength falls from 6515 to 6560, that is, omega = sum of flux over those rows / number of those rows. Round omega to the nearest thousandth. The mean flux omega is 0.834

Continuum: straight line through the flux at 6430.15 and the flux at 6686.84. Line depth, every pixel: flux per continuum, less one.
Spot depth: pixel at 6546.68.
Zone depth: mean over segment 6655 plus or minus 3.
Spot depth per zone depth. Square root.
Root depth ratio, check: 1.1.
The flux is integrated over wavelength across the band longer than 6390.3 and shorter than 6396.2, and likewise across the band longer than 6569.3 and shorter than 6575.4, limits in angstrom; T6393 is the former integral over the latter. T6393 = 0.98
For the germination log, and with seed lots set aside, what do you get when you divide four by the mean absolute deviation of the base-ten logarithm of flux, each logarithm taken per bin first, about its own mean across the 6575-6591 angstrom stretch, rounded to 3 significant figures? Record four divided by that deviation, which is 879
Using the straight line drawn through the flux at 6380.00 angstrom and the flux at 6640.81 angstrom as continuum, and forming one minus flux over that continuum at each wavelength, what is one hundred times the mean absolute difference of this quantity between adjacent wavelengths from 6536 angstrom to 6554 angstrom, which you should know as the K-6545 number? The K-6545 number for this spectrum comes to 4.5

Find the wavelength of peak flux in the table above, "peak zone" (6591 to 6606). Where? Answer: 6601.17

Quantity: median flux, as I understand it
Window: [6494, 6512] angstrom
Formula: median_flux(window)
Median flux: 0.819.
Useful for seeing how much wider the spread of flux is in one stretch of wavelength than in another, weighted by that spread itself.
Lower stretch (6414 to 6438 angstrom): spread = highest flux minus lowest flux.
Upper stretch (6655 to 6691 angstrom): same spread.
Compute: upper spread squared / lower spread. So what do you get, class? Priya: 0.15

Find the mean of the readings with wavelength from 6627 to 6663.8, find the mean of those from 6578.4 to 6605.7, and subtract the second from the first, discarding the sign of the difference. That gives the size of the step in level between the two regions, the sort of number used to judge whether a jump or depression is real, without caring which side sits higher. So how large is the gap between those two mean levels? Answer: 0.011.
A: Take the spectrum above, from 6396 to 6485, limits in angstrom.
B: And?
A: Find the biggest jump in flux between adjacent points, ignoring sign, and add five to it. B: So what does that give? 5.13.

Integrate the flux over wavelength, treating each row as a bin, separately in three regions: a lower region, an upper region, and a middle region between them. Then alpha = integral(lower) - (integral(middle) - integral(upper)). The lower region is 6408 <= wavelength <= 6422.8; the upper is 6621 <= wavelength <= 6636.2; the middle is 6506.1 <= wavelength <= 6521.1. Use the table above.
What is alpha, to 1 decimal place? 12.1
